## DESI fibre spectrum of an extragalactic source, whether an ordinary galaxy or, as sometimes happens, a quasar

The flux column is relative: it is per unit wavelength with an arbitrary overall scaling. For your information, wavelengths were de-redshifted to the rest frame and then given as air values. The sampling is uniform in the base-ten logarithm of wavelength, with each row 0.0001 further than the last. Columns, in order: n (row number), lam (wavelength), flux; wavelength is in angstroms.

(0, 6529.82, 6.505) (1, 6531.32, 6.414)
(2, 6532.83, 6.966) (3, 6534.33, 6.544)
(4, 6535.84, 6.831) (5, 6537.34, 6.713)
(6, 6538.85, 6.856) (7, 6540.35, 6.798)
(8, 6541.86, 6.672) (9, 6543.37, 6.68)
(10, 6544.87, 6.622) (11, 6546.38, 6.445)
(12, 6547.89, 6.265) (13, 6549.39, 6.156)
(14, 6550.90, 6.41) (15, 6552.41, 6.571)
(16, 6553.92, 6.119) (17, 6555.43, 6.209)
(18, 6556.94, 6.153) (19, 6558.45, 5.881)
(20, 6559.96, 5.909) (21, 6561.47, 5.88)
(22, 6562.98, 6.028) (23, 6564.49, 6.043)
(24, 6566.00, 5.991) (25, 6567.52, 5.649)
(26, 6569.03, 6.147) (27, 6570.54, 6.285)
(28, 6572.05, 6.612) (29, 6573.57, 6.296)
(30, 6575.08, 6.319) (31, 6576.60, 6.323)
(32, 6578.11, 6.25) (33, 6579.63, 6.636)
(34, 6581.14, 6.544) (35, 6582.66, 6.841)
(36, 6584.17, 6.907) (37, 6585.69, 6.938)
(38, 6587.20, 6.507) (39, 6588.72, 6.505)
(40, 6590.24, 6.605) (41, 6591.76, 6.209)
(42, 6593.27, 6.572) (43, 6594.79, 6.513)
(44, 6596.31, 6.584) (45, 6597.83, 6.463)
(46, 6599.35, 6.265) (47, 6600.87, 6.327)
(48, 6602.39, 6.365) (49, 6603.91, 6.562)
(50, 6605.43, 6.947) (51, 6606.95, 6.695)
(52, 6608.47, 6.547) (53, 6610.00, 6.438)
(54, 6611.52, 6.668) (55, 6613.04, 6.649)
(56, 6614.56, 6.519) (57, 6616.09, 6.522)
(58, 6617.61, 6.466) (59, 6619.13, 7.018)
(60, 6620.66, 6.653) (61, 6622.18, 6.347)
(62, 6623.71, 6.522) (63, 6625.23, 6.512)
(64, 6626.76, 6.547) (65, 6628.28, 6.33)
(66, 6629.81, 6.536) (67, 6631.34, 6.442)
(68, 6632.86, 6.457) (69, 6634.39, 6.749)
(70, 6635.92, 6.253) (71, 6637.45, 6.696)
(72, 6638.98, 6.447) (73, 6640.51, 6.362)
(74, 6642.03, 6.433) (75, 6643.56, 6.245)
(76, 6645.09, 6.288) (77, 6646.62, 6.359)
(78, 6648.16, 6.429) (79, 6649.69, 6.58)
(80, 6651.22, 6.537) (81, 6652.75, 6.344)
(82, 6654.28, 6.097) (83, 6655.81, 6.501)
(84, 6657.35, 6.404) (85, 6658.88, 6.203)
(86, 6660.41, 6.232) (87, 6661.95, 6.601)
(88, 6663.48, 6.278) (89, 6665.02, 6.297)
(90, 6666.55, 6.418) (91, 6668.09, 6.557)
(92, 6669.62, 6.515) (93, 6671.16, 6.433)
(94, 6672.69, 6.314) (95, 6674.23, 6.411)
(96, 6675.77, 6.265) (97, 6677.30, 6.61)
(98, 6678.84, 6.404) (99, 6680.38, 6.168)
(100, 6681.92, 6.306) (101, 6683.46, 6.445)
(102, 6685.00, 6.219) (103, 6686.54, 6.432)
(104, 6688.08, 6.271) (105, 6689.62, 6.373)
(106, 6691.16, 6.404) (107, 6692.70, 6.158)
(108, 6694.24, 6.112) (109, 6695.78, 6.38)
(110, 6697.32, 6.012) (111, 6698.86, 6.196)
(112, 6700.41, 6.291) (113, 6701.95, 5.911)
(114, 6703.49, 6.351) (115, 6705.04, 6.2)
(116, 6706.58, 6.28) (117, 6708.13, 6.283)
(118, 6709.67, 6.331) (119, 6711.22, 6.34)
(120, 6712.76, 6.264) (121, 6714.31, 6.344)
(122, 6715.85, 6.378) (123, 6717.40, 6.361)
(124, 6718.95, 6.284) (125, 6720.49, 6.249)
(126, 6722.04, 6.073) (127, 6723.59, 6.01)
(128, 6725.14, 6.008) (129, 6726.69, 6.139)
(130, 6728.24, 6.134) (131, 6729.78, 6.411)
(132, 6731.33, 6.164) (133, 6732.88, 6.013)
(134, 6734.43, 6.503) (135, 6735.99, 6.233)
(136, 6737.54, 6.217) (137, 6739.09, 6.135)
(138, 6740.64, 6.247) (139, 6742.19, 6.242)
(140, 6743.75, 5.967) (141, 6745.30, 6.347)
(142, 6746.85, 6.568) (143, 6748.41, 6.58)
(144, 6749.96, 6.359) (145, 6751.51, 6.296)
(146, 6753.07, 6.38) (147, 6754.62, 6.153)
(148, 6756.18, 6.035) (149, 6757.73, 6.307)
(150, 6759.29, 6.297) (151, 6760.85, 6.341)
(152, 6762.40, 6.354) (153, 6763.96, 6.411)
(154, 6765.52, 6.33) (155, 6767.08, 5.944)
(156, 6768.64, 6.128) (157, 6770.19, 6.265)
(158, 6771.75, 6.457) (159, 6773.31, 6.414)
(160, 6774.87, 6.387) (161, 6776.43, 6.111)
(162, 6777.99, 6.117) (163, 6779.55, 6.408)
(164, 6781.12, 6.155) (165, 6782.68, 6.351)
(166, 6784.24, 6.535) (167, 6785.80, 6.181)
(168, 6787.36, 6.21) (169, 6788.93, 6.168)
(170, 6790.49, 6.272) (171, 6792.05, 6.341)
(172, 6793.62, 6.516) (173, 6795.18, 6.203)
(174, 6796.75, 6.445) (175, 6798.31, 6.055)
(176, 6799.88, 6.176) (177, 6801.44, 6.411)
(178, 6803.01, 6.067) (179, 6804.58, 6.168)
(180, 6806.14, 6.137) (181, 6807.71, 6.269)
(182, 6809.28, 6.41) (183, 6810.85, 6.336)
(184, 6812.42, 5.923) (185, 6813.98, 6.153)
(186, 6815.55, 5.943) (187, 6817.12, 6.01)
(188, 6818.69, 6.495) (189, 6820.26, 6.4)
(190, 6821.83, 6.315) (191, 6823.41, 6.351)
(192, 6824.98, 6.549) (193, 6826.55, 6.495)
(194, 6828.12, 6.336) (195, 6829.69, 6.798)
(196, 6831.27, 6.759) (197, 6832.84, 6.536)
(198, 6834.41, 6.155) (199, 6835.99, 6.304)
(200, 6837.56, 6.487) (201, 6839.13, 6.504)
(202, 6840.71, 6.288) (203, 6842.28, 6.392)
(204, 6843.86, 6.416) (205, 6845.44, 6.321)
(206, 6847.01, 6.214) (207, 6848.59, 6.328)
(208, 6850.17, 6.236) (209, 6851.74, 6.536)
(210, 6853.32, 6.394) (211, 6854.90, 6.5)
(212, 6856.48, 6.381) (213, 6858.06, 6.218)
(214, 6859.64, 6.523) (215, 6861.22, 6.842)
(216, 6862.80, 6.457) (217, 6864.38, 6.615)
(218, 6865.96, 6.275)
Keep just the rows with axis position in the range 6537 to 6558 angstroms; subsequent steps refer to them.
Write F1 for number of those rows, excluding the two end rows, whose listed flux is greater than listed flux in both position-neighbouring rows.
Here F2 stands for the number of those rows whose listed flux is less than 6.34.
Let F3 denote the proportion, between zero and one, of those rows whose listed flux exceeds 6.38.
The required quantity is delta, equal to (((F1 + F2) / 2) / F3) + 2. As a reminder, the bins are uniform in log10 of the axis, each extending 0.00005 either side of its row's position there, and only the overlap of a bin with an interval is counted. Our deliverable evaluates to 9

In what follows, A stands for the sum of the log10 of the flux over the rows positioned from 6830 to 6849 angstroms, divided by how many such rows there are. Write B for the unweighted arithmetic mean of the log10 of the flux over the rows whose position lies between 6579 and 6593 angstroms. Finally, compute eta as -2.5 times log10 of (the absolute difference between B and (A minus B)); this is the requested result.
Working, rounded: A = 0.806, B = 0.821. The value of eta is 0.19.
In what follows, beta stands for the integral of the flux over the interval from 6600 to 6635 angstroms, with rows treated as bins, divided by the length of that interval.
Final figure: 6.56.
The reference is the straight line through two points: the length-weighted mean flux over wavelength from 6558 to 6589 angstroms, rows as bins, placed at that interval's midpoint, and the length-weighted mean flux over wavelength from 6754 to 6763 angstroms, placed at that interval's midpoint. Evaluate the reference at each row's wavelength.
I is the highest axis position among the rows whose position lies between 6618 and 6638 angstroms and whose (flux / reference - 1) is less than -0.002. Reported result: 6635.92 angstroms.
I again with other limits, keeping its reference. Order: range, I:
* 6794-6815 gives 6813.98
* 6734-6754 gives 6743.75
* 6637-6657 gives 6654.28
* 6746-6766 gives 6756.18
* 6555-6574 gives 6573.57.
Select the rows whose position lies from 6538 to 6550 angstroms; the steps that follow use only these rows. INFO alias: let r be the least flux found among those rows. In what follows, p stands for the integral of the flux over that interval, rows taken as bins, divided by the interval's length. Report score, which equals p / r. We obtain 1.07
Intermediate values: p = 6.6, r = 6.156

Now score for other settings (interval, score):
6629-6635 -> 1.01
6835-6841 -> 1.02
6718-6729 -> 1.02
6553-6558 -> 1.01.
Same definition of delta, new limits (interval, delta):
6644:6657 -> 5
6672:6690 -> 14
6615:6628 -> 3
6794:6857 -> 40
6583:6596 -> 4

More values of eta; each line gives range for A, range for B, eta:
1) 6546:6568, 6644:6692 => 0.21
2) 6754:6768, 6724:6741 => 0.26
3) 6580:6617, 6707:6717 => 0.26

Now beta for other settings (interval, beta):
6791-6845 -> 6.33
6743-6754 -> 6.36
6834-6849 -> 6.34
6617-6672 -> 6.45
